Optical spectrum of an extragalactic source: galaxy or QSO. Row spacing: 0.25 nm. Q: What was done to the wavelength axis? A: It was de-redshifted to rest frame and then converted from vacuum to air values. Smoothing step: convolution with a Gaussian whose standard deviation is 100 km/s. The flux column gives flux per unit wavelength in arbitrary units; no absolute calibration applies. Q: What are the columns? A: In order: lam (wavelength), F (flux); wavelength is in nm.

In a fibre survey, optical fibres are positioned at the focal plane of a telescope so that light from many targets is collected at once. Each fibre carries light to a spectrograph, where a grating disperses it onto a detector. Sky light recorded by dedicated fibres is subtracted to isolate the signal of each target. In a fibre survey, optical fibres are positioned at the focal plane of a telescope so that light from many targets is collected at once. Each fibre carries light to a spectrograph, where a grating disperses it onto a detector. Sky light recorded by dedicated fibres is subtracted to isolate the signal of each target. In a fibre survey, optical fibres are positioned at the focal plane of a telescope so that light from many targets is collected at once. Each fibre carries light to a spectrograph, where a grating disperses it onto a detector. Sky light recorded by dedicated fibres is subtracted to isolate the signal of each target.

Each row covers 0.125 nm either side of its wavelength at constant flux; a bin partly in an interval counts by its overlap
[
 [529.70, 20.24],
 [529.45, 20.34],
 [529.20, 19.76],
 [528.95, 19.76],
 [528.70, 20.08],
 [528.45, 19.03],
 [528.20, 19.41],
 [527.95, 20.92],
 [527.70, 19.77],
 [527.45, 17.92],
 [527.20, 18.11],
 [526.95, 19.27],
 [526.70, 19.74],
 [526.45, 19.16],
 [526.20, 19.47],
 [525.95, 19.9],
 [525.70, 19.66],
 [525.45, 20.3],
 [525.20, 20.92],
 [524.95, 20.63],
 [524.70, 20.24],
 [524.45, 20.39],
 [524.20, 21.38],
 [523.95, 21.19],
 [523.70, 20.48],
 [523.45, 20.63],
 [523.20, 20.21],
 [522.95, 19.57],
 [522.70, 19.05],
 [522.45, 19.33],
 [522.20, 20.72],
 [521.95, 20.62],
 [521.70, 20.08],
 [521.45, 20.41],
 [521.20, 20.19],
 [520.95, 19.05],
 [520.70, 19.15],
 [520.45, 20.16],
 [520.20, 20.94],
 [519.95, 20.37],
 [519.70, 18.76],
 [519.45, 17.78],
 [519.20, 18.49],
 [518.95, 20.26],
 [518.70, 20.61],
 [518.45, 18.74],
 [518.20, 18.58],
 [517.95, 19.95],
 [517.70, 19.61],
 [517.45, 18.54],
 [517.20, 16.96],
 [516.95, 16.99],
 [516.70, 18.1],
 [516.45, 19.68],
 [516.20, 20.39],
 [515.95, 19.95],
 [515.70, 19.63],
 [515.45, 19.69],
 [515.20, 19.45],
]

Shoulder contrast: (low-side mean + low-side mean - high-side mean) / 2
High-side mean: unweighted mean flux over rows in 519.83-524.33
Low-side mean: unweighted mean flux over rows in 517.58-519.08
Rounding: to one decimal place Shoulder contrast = 9.5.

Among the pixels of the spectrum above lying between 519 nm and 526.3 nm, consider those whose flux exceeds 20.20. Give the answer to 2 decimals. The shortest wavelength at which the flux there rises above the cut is 519.95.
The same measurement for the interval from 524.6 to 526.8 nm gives 524.70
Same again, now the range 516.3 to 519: 518.70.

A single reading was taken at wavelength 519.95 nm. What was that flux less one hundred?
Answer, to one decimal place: -79.6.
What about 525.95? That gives -80.1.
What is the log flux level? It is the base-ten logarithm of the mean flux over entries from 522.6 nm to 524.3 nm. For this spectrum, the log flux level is 1.31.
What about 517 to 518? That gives 1.27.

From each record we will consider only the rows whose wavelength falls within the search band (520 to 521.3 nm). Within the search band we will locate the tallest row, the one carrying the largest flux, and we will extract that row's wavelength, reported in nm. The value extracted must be 520.20 nm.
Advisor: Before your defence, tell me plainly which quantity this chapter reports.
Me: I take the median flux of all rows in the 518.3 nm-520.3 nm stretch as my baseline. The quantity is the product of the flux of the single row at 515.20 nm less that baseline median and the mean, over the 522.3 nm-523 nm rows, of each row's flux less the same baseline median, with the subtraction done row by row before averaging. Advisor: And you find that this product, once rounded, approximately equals 0.0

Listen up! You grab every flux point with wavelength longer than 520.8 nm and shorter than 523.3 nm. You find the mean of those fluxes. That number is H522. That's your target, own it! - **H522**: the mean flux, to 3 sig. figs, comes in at 19.9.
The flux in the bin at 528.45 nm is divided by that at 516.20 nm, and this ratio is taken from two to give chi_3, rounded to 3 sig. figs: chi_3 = 1.07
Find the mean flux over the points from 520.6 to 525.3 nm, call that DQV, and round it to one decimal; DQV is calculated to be 20.2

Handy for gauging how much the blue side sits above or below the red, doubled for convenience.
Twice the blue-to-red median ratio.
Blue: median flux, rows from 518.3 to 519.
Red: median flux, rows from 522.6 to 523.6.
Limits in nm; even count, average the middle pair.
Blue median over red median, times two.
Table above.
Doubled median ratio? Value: 2.04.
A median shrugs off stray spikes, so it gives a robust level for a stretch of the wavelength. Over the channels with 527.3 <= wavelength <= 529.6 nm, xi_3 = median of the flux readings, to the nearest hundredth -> 19.76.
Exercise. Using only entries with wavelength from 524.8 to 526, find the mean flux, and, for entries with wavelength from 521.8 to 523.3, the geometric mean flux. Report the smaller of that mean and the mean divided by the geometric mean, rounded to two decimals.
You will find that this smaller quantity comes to 1.02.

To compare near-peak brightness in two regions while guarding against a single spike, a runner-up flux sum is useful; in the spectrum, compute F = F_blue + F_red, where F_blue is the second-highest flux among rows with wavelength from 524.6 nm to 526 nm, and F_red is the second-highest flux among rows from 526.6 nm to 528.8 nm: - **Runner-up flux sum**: 40.7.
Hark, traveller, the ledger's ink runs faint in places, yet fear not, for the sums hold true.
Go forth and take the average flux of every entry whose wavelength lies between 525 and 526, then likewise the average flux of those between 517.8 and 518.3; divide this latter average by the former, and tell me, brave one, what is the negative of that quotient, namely -0.95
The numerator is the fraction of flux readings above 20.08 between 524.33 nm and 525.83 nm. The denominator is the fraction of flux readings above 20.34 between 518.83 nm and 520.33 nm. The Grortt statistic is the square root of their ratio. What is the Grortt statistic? 1.6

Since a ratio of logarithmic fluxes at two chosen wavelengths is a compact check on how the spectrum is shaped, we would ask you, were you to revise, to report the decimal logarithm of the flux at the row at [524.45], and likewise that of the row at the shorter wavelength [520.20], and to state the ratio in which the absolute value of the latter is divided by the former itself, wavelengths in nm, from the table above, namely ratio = 1.01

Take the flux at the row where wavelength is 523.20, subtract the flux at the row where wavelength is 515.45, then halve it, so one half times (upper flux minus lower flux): 0.3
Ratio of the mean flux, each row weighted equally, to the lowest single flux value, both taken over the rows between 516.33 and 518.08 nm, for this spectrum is 1.09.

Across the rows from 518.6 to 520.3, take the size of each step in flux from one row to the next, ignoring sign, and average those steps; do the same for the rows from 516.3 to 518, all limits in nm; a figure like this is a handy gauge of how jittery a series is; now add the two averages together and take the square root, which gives 1.40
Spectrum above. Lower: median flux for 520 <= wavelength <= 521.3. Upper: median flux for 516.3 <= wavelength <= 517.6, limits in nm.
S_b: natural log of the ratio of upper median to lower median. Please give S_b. -0.11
